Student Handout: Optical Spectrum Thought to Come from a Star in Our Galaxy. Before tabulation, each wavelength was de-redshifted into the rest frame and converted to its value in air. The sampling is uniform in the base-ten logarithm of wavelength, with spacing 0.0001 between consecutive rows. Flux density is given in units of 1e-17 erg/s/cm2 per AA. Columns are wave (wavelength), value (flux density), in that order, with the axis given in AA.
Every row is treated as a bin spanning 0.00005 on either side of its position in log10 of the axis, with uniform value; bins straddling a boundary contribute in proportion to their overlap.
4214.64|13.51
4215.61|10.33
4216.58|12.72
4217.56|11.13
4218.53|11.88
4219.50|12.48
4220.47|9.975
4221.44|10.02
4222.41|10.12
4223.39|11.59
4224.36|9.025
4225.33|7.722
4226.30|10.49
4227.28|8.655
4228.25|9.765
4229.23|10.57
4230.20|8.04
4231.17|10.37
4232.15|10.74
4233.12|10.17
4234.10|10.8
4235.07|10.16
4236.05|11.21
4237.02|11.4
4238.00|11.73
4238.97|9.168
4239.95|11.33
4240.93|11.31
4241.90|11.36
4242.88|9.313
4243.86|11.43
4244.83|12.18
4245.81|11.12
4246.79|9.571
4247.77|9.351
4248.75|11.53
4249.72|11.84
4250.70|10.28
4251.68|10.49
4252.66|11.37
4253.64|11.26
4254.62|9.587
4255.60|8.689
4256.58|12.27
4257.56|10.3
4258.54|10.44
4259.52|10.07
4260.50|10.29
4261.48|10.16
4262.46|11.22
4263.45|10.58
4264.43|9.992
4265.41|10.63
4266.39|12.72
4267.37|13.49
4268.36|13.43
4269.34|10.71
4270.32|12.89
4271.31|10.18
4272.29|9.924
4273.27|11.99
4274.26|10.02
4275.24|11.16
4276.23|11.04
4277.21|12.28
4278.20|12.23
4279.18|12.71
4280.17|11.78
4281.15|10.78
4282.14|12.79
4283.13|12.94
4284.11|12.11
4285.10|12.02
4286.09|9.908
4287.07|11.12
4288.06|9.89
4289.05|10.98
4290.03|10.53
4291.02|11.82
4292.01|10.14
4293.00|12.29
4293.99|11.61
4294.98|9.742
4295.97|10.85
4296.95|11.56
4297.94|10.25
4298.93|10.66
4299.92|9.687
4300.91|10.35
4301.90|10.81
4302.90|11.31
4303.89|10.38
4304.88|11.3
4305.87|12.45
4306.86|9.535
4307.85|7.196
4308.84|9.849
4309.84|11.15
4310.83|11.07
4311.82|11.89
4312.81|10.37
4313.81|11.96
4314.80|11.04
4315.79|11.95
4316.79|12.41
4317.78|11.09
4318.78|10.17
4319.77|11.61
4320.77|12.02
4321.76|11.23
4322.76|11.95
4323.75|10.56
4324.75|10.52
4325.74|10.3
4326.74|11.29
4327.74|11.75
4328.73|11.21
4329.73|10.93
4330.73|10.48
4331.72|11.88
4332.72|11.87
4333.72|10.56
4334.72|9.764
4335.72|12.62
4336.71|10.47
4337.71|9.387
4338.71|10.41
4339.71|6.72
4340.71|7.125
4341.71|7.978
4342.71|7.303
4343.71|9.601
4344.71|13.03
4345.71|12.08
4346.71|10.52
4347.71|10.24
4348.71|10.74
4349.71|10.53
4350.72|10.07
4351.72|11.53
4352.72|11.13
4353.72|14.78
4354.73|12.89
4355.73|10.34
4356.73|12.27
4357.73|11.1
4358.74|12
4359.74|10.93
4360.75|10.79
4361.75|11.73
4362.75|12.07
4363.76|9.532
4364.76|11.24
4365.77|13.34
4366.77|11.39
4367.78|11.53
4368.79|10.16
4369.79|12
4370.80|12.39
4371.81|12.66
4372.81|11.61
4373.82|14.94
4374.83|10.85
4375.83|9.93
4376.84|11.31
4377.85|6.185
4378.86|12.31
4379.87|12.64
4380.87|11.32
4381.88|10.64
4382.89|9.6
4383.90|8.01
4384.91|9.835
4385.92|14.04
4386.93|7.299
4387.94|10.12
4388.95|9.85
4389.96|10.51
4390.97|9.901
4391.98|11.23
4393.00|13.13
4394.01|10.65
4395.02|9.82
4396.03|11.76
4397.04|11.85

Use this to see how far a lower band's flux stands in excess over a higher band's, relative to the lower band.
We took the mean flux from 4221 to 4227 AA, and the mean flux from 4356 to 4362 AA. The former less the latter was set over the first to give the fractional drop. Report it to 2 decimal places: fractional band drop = -0.17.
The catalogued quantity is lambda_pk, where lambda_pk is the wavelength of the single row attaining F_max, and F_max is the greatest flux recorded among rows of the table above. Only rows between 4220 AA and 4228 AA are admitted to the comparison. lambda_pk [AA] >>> 4223.39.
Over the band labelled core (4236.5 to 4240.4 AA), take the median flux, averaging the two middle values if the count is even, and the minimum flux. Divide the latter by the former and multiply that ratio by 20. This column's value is 16.1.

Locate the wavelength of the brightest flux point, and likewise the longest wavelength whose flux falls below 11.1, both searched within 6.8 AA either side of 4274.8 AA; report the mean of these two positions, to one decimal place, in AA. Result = 4274.8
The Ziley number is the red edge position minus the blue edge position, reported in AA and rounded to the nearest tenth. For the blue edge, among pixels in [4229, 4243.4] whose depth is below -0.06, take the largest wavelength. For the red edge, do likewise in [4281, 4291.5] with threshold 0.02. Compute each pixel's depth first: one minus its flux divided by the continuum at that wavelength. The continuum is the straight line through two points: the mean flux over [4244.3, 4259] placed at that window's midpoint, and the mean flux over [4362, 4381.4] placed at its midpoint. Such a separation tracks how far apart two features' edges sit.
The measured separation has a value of 49.1 AA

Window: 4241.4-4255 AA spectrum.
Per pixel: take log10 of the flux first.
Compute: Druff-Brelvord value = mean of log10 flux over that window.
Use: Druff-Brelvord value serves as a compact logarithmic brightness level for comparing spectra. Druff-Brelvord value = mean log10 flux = 1.03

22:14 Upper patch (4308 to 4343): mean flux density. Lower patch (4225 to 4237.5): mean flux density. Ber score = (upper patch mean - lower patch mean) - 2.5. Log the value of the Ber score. -1.9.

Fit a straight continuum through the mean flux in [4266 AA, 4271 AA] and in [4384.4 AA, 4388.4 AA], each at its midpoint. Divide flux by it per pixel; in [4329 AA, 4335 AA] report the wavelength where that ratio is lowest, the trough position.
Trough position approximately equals 4334.72 AA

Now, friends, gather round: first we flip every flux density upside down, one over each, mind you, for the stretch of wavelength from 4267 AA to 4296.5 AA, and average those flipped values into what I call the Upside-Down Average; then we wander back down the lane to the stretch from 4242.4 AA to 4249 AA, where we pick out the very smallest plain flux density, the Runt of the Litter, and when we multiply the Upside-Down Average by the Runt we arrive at 0.82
